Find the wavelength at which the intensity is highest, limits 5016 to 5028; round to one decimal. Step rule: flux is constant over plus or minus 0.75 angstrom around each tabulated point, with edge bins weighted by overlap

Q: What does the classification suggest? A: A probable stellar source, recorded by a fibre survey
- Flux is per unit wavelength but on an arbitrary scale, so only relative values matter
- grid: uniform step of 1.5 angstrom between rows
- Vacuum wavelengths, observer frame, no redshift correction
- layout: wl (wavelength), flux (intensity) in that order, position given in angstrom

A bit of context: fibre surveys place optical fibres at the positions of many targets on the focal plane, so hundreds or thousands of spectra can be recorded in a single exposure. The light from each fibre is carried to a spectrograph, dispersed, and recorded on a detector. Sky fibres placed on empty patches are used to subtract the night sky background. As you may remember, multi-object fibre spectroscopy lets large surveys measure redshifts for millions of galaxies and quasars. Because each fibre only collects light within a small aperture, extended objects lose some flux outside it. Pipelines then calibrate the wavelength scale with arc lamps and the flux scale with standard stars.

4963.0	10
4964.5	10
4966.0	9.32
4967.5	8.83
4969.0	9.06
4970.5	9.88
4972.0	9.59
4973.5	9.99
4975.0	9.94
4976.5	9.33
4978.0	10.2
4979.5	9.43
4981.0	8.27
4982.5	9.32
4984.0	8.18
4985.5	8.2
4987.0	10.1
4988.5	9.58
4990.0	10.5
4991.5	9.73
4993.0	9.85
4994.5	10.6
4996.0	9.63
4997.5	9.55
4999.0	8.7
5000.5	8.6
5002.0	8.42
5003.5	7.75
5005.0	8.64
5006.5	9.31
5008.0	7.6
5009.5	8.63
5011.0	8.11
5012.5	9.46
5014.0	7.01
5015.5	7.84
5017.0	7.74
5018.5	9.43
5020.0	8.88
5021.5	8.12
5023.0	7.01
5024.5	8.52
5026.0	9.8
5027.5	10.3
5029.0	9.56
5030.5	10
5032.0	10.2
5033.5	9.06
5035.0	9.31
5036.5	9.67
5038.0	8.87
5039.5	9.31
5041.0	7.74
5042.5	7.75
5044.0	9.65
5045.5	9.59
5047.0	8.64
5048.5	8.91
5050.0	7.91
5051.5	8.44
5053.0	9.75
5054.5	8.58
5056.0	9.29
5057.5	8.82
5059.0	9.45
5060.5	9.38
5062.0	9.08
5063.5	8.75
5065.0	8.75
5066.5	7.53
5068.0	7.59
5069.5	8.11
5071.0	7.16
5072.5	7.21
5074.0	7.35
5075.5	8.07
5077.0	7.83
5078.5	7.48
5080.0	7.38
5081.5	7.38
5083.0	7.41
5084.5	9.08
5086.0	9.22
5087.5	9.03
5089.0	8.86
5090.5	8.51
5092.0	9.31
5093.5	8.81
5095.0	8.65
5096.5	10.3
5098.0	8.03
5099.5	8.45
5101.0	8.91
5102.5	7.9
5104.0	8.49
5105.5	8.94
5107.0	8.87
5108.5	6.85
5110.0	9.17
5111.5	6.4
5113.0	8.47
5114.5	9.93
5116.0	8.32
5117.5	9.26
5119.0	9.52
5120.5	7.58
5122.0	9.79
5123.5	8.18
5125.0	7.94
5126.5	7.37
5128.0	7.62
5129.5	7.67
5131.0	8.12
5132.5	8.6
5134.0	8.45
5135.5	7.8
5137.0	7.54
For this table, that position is 5027.5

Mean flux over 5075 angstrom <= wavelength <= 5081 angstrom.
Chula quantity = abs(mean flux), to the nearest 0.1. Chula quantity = 7.7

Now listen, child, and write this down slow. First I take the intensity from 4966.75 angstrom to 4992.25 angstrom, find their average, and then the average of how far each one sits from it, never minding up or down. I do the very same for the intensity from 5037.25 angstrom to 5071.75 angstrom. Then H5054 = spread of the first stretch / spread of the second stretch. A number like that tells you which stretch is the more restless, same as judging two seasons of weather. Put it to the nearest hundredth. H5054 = 0.91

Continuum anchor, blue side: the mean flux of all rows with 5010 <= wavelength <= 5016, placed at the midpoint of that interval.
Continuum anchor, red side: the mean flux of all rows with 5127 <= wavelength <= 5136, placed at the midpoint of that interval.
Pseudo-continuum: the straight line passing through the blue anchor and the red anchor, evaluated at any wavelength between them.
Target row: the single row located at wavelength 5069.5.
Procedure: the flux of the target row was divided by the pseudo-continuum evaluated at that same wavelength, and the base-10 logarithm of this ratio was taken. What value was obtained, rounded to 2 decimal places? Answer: 0.00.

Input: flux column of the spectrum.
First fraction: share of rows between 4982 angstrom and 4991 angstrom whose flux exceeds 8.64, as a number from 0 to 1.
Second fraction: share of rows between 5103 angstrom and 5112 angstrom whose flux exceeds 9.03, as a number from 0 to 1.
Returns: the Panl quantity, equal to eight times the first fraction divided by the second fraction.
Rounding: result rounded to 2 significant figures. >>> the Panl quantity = 32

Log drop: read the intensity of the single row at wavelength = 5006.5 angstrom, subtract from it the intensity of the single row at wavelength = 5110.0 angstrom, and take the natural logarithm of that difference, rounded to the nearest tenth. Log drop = -2.0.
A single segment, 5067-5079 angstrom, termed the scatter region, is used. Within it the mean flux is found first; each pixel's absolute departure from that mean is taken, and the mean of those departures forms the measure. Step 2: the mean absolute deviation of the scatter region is 0.30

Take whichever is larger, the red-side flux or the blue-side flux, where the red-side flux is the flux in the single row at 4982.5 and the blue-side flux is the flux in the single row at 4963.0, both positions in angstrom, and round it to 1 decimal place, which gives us 10.0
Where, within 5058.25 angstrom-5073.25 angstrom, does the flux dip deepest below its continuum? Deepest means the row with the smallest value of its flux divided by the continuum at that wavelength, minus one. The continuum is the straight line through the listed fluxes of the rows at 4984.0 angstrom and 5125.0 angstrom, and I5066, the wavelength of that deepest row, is 5071.0 angstrom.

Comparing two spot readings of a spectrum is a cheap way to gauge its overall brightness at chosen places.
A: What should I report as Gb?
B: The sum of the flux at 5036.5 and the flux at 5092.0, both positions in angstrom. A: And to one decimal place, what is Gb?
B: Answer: 19.0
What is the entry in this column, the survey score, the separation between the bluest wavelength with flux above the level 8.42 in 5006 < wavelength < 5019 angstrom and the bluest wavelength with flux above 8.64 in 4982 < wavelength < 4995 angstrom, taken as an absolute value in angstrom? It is 24.0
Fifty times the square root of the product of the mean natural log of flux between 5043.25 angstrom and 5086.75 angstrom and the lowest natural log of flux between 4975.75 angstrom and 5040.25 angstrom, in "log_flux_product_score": 101.7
